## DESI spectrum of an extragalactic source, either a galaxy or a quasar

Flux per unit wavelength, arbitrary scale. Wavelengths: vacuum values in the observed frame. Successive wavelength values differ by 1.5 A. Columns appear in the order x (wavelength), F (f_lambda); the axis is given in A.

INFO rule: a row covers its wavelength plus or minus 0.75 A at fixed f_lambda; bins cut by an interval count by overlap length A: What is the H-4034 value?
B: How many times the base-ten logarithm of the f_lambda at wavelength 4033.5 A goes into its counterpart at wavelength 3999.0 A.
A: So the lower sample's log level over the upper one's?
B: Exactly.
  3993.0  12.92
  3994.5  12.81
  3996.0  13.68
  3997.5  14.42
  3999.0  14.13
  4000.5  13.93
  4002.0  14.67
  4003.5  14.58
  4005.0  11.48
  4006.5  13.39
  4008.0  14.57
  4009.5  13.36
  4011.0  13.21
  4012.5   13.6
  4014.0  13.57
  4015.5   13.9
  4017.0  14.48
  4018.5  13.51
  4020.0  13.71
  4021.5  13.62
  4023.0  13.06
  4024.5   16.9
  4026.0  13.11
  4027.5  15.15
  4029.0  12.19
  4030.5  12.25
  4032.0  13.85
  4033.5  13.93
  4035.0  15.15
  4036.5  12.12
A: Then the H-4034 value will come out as 1.01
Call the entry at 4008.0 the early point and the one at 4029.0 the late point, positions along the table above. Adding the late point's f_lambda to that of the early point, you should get 26.8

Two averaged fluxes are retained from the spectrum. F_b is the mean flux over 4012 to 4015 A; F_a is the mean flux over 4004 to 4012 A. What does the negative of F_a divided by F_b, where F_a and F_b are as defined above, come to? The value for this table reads -0.97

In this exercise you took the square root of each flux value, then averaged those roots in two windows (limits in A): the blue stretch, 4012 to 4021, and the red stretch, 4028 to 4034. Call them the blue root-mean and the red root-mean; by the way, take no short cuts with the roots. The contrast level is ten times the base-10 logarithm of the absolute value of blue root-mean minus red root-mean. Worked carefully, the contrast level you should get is -10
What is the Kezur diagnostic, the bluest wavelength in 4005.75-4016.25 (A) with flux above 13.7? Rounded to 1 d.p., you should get 4008.0 A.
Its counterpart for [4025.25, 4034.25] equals 4027.5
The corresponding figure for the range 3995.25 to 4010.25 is 3997.5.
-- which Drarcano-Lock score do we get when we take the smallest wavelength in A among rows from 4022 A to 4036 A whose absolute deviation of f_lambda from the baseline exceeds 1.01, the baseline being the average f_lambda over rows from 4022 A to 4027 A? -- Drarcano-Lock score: 4023.0 A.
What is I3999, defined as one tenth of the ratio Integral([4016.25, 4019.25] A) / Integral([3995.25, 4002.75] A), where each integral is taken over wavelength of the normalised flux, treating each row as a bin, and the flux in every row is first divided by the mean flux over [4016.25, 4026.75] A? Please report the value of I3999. 0.040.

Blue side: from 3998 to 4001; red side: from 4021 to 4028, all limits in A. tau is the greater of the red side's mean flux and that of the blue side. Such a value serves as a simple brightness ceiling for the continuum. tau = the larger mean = 14.4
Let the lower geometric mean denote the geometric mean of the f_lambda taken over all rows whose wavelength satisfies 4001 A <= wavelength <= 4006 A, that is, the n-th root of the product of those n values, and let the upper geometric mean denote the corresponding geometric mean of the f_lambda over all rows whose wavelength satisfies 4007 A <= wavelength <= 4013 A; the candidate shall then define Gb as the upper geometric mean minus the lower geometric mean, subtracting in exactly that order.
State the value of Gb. 0.18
